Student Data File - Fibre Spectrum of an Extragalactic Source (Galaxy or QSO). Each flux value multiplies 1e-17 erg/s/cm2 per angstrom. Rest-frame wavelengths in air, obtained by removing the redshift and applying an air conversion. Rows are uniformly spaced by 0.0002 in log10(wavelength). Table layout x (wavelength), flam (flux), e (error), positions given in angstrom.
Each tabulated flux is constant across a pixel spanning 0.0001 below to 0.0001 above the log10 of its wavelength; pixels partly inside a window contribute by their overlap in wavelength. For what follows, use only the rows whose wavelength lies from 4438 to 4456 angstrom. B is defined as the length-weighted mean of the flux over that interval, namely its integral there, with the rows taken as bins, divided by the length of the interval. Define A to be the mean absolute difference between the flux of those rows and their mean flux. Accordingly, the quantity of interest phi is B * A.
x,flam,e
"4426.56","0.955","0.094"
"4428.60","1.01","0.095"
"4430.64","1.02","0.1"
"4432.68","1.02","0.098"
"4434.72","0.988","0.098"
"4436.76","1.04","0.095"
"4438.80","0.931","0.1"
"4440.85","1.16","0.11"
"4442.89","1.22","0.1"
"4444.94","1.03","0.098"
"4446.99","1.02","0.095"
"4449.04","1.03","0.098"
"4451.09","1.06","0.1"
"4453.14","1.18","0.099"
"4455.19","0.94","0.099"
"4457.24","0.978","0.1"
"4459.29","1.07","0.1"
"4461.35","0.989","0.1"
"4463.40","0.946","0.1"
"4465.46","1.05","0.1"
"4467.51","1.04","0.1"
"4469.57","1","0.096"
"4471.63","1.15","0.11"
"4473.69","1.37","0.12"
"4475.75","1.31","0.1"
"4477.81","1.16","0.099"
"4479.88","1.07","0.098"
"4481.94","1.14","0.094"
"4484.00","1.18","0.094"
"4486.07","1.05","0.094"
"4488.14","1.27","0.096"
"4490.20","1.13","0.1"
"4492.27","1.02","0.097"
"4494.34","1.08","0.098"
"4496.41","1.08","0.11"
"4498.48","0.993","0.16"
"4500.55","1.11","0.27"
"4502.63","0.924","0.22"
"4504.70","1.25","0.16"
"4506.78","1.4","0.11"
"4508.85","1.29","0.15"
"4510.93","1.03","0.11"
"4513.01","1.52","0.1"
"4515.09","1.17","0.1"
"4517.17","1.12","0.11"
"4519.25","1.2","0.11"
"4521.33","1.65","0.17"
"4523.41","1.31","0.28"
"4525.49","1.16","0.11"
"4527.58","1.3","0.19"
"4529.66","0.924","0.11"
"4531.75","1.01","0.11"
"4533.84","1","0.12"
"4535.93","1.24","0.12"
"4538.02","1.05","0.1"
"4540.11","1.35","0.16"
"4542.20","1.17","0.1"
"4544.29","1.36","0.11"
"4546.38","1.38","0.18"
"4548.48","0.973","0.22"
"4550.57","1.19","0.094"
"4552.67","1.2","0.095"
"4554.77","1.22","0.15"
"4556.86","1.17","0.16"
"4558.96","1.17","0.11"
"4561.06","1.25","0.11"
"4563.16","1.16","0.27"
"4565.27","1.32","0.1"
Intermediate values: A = 0.08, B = 1.07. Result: 0.088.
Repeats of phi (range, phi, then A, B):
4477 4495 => 0.067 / 0.06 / 1.12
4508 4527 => 0.193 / 0.15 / 1.27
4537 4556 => 0.126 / 0.10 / 1.21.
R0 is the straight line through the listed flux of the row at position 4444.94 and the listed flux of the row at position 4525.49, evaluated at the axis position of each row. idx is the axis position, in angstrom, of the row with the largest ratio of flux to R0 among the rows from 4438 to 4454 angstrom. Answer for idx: 4442.89 angstrom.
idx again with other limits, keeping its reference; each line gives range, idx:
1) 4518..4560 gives 4521.33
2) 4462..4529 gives 4521.33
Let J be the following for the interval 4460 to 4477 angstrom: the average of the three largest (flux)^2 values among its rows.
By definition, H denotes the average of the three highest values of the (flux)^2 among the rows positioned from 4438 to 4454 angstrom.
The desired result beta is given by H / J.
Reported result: 0.9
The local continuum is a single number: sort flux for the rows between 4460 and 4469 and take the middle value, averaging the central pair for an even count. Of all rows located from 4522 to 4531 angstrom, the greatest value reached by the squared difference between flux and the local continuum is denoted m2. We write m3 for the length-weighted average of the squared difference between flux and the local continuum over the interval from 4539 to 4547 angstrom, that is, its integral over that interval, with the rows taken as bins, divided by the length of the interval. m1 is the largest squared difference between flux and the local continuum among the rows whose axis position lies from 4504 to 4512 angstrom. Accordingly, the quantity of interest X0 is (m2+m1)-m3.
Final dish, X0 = 0.14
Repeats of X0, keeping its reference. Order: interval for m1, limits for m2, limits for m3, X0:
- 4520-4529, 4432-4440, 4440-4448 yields 0.40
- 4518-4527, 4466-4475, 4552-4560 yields 0.50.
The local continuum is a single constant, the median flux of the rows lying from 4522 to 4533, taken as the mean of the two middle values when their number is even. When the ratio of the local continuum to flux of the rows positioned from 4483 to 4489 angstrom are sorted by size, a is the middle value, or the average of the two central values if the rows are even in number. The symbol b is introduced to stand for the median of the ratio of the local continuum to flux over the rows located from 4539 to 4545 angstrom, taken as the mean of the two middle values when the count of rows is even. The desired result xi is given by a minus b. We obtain 0.12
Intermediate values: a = 0.98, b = 0.86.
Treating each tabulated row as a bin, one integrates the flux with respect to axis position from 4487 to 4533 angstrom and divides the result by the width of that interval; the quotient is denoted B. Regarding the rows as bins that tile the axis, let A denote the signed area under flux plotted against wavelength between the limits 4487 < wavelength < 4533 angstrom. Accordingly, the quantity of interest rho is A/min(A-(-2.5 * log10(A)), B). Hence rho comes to 46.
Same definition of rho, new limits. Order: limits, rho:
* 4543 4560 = 17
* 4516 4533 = 17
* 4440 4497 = 57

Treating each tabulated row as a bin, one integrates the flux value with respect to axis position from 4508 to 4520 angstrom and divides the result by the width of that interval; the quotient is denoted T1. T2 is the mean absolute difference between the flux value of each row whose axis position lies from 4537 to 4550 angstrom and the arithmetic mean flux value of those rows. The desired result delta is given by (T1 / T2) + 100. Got 108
